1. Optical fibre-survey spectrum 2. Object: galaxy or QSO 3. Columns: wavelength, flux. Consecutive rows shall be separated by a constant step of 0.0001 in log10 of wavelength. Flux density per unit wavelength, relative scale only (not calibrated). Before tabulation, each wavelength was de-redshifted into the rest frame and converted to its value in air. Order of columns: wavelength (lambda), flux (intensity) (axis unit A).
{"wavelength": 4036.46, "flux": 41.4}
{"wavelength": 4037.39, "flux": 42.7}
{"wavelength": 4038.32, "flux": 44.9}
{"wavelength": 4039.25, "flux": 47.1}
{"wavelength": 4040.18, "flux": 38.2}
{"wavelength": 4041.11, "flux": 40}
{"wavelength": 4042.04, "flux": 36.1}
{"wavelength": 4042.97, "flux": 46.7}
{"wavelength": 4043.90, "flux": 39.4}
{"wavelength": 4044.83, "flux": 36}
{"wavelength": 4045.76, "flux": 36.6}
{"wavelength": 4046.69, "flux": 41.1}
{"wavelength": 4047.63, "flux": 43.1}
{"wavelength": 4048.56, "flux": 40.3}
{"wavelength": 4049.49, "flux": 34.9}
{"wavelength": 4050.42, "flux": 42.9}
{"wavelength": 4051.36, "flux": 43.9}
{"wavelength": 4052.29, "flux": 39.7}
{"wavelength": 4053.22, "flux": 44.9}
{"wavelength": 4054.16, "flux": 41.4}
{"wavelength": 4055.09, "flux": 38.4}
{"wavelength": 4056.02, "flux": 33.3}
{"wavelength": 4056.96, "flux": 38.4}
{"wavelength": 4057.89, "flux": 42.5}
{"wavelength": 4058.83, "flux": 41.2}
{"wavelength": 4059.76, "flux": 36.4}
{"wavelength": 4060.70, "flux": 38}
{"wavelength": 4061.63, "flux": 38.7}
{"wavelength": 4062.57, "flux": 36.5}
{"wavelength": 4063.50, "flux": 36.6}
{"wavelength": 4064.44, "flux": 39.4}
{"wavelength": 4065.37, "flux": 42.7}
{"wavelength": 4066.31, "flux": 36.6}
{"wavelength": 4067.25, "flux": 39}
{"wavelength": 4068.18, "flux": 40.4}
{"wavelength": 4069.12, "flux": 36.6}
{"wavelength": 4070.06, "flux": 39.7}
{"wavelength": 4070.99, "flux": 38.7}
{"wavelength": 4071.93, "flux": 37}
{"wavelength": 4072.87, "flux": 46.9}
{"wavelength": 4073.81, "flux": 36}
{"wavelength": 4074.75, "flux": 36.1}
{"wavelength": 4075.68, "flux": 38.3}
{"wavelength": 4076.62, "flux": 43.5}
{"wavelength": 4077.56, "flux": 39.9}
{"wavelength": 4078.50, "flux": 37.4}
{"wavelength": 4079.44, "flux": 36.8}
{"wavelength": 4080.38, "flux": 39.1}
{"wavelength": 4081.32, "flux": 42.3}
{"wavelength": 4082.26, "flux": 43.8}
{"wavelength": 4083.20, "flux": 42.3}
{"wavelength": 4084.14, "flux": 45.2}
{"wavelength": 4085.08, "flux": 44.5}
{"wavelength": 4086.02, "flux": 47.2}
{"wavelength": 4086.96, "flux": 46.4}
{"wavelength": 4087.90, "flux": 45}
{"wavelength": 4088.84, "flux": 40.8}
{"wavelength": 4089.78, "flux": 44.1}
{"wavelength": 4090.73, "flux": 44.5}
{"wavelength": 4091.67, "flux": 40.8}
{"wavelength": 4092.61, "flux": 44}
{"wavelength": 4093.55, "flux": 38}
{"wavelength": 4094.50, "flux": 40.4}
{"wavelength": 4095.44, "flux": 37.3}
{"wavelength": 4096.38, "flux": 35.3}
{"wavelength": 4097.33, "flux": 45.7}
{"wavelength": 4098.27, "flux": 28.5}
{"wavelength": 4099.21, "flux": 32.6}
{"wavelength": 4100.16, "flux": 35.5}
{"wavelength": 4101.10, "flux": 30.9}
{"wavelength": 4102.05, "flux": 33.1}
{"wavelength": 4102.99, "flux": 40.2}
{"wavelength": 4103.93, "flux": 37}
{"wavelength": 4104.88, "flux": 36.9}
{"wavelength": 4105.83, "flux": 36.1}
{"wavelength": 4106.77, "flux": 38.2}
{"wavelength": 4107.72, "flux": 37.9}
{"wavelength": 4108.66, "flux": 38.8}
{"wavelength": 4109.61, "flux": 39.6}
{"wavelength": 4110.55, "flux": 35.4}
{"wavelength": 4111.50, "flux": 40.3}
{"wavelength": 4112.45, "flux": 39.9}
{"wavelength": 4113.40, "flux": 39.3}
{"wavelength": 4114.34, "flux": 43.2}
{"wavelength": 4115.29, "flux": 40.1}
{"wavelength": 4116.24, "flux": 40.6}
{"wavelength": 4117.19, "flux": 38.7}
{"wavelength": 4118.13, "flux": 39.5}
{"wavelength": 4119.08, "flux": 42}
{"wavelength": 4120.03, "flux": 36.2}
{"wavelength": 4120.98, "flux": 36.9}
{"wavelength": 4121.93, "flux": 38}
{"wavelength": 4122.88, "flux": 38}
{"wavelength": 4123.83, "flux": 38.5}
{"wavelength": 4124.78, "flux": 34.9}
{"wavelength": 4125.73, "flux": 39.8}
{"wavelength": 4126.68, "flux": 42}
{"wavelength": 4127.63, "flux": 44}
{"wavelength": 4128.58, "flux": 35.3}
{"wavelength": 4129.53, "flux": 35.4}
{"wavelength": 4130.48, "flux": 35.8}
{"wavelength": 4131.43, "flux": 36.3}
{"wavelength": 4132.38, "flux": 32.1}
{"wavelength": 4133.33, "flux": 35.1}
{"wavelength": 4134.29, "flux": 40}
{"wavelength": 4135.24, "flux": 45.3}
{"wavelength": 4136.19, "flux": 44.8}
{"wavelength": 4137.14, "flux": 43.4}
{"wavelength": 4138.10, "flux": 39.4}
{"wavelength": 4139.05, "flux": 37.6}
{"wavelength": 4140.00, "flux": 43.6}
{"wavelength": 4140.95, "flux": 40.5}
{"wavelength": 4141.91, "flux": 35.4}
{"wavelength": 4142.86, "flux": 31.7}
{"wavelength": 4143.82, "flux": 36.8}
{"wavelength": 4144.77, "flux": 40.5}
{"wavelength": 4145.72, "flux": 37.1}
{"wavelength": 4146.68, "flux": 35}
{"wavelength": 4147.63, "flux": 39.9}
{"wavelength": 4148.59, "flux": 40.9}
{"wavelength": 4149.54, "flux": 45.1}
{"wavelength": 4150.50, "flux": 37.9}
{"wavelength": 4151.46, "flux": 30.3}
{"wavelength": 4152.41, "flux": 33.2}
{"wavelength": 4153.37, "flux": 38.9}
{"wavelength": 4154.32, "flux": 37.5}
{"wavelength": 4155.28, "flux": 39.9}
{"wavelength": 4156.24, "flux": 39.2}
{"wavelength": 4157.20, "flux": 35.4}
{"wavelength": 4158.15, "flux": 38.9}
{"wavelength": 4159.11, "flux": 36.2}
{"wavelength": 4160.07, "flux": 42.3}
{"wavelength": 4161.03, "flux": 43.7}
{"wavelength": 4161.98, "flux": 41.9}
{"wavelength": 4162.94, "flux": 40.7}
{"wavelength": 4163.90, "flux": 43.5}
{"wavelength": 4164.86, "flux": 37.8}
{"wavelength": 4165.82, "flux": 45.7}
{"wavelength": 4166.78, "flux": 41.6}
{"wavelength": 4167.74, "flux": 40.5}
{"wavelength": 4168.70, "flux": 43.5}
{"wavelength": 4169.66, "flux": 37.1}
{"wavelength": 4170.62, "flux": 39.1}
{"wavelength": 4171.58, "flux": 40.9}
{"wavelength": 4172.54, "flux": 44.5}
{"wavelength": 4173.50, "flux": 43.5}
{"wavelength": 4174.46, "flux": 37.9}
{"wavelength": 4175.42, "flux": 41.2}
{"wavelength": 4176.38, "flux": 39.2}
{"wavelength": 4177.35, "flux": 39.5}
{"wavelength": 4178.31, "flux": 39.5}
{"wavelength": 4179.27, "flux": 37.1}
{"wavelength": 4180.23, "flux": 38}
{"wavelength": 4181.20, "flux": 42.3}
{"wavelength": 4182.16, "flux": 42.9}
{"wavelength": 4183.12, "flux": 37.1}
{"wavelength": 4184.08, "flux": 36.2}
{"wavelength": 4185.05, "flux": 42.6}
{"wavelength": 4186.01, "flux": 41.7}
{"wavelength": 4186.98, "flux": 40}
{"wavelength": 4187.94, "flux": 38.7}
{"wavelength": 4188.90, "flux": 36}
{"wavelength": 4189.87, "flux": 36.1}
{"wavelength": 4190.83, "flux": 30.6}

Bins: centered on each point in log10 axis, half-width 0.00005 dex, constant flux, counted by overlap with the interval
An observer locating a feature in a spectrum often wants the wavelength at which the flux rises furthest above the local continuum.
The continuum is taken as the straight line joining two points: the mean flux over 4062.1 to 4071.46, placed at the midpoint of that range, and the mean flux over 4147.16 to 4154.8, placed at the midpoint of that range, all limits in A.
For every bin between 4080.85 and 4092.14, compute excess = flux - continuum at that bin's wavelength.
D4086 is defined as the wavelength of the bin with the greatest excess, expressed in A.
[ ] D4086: 4086.02 A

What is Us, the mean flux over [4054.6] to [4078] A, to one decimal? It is 38.8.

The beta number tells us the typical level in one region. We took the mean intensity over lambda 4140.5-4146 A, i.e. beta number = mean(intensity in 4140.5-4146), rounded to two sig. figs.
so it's 37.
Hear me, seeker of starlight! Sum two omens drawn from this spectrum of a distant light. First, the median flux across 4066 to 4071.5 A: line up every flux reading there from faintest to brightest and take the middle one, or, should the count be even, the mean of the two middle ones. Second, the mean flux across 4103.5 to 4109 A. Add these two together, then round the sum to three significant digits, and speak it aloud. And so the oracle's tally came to 76.3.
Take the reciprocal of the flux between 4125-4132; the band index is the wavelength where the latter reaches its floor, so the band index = 4127.63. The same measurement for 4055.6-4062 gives 4057.89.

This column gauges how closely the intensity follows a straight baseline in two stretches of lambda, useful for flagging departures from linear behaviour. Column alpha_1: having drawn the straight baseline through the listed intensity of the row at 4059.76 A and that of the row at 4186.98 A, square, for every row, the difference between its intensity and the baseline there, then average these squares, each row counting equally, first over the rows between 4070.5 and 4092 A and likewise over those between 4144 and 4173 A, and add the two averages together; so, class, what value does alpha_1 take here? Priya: 45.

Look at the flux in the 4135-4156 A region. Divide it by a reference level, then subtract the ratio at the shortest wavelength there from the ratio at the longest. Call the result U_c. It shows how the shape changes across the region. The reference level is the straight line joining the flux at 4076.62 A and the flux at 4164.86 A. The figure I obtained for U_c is -0.10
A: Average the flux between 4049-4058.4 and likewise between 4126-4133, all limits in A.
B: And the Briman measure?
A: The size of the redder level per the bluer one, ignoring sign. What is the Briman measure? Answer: 0.93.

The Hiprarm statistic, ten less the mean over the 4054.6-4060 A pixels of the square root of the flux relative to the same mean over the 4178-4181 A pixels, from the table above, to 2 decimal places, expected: 9.00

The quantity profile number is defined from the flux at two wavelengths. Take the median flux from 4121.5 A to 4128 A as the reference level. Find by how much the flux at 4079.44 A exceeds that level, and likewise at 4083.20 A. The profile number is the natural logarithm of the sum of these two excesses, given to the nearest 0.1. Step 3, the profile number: 0.7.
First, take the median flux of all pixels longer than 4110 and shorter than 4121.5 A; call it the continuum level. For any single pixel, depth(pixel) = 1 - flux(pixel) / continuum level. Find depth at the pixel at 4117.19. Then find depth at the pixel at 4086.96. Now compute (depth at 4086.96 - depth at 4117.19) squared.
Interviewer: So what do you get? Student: 0.038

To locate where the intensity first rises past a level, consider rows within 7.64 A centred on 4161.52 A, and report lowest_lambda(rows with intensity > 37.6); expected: 4158.15 A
